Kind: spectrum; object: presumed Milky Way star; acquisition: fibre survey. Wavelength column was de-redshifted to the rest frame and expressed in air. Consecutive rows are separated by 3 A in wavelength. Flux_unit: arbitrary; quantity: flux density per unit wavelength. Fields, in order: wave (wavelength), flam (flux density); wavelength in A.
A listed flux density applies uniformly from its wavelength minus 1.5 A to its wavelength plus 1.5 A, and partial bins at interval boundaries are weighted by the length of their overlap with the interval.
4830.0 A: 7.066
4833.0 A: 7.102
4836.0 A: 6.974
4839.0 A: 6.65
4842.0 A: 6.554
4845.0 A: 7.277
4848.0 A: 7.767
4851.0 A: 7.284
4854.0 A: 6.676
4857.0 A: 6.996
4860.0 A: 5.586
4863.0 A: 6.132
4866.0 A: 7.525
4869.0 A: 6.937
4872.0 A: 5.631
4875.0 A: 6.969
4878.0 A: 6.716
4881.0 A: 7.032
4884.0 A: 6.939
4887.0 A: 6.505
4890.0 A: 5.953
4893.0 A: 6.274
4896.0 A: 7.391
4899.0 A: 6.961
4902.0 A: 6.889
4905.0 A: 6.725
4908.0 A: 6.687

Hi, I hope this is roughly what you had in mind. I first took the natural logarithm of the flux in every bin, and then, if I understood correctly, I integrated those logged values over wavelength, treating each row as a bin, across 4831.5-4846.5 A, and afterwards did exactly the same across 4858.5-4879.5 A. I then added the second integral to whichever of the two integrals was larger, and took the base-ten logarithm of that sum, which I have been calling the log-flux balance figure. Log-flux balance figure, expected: 1.89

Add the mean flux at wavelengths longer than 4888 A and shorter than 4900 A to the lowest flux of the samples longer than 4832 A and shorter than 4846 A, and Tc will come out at 13.2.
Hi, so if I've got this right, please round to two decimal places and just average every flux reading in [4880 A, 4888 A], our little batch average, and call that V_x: 6.83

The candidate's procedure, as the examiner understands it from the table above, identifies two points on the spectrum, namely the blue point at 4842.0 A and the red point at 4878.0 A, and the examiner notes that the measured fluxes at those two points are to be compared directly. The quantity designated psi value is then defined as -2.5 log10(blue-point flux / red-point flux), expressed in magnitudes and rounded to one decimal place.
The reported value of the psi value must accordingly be 0.0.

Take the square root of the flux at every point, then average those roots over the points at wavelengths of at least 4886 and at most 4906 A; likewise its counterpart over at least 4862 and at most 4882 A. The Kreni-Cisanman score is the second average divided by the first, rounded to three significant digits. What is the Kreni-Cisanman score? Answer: 1.00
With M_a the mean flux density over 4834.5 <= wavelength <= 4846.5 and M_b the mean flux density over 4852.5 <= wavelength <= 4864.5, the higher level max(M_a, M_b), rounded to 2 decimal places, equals 6.86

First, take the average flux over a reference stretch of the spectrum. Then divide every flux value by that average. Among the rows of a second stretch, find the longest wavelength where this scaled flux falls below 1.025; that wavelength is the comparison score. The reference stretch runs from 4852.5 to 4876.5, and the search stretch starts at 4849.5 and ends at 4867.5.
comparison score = 4863.0 A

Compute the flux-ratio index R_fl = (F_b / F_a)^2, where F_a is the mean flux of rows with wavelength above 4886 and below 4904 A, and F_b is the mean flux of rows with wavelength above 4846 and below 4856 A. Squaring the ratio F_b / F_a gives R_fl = 1.18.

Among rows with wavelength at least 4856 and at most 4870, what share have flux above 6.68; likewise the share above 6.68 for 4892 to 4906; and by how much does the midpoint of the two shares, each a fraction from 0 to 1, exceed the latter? -0.10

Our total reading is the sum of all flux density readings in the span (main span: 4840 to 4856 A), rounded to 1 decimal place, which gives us 35.6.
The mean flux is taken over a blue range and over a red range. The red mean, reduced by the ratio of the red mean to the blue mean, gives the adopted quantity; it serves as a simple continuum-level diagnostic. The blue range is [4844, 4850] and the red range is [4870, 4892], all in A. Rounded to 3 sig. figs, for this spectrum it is 5.67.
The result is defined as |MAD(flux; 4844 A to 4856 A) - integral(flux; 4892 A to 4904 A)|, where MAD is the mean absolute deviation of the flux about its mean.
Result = 82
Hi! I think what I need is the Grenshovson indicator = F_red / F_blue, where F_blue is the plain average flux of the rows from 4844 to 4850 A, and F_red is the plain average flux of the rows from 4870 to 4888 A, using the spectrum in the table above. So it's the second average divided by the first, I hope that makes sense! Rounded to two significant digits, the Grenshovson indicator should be 0.88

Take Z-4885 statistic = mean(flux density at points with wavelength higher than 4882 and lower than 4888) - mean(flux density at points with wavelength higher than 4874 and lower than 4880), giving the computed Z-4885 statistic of -0.1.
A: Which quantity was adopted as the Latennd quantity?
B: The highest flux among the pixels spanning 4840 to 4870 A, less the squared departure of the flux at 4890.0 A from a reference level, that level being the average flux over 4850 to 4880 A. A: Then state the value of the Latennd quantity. 7.29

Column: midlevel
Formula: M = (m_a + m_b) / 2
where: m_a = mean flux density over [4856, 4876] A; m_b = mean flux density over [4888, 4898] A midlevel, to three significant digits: 6.54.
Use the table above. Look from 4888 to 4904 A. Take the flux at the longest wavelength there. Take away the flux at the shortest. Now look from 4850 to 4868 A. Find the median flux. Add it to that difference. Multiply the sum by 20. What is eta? 155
